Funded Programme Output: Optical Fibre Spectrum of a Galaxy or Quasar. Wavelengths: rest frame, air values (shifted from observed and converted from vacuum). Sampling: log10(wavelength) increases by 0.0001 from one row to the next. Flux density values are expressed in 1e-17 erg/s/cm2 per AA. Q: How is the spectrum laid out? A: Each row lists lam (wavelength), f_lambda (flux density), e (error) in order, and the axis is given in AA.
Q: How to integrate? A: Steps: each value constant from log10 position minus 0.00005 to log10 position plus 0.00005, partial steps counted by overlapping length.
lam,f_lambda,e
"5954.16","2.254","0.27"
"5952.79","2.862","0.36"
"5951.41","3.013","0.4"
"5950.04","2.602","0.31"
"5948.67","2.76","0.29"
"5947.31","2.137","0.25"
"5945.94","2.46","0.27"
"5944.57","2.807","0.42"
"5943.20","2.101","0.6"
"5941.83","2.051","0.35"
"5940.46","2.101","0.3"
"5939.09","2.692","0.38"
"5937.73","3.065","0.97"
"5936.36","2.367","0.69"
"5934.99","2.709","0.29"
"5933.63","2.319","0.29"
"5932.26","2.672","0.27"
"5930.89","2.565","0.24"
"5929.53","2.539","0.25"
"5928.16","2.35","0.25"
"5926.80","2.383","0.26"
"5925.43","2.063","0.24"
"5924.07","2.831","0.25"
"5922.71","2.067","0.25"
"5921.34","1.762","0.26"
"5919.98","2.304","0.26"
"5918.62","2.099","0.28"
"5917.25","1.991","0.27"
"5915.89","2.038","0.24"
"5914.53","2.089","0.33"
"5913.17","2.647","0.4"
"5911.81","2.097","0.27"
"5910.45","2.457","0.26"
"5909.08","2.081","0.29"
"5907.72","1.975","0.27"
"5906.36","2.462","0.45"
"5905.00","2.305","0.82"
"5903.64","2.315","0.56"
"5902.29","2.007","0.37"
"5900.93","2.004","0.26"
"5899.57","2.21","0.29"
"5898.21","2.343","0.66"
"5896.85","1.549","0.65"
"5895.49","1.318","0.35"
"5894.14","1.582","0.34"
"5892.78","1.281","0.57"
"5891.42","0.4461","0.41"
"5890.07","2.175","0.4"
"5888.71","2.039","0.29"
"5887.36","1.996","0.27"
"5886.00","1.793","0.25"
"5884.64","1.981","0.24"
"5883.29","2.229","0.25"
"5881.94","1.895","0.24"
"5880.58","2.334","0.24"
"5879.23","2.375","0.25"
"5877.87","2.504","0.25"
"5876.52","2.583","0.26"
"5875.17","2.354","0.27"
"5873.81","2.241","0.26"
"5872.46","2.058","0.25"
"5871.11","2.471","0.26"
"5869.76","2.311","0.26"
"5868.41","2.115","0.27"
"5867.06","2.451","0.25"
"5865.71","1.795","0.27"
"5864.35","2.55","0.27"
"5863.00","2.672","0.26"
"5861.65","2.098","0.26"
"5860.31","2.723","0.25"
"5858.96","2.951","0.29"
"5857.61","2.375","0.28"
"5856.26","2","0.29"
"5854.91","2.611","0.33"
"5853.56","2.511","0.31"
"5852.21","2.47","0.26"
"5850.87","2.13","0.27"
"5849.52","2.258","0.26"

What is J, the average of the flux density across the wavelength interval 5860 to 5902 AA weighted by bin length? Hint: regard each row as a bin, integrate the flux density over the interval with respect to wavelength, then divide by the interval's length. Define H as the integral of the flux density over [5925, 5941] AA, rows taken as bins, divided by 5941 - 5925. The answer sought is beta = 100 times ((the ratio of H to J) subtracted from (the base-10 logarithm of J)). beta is -89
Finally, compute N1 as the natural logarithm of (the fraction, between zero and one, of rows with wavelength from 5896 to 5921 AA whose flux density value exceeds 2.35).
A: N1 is -1.79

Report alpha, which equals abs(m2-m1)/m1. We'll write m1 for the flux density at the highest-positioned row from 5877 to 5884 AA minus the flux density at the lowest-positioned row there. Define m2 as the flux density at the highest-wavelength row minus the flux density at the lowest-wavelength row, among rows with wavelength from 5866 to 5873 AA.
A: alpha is -0.4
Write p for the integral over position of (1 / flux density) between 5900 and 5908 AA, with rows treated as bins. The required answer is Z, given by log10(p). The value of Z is 0.57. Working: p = 3.7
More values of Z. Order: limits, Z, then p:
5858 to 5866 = 0.52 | 3.3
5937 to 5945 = 0.52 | 3.3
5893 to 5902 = 0.72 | 5.2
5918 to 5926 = 0.57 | 3.7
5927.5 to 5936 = 0.53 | 3.4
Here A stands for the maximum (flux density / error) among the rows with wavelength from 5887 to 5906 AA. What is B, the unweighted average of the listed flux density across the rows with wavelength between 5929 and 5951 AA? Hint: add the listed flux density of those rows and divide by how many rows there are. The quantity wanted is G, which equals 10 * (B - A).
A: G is -52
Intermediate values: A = 7.7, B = 2.50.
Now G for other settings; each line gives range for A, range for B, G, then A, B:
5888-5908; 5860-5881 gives -54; 7.7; 2.35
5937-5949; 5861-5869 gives -72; 9.5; 2.28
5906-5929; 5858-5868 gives -89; 11.3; 2.46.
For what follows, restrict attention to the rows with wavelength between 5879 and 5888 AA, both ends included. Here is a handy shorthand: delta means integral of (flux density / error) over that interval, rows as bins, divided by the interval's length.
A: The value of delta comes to 8.36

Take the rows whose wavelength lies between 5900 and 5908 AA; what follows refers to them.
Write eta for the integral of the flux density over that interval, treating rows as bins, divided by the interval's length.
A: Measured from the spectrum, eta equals 2.19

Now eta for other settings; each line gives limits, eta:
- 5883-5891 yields 1.98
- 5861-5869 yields 2.28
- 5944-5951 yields 2.57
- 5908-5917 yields 2.21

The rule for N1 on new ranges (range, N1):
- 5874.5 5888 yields -0.92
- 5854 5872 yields -0.49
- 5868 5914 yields -1.45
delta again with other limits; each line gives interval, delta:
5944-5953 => 8.28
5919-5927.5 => 8.79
